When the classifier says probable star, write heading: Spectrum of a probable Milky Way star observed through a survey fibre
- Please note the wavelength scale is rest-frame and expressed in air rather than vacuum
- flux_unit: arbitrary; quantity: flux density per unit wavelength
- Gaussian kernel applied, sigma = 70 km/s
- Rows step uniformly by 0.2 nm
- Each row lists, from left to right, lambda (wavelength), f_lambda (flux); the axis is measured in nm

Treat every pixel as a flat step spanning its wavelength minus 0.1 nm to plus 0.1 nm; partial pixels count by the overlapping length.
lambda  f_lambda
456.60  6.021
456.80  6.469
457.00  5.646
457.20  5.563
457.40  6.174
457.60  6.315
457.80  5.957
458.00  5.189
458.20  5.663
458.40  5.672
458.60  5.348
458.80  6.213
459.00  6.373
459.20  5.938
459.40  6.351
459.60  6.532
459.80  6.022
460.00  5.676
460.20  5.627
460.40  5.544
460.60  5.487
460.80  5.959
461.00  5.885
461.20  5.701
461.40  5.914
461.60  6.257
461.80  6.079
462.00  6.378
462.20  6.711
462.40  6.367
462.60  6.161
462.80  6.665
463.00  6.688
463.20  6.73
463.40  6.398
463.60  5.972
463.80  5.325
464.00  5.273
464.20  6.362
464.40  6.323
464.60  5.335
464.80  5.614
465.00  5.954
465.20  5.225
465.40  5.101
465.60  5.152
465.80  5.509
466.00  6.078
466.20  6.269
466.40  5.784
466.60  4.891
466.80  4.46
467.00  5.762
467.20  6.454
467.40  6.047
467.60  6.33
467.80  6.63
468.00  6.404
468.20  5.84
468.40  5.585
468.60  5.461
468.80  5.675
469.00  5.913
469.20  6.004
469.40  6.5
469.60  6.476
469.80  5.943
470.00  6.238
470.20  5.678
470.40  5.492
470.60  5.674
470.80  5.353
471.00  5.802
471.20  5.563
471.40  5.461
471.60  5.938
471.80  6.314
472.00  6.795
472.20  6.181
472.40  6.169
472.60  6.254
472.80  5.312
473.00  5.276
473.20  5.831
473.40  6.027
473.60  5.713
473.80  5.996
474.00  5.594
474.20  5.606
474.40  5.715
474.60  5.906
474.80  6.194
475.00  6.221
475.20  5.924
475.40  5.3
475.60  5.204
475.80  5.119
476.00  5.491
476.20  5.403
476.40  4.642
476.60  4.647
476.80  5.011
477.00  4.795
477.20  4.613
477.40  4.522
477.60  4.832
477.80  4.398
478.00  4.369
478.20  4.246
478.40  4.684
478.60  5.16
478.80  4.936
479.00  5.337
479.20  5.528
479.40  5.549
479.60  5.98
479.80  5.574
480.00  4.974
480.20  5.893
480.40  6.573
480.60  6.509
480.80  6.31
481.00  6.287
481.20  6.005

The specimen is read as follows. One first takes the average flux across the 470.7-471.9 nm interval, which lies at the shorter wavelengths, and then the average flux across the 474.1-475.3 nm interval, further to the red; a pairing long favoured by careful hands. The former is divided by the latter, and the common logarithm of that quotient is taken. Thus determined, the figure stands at -0.01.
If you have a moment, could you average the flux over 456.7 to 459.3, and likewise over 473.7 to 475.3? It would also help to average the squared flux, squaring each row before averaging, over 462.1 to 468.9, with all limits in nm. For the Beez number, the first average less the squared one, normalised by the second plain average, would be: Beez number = -4.96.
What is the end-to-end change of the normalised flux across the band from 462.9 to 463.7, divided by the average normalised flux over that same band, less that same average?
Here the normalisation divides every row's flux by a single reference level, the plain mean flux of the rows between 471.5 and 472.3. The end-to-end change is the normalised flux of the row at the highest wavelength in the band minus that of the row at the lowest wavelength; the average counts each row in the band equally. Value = -1.13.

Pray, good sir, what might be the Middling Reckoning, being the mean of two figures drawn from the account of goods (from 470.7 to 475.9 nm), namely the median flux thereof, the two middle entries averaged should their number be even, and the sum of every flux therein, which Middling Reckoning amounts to 78.3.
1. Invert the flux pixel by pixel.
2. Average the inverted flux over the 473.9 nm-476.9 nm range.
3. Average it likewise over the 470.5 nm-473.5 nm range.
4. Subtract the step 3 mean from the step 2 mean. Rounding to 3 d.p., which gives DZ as 0.013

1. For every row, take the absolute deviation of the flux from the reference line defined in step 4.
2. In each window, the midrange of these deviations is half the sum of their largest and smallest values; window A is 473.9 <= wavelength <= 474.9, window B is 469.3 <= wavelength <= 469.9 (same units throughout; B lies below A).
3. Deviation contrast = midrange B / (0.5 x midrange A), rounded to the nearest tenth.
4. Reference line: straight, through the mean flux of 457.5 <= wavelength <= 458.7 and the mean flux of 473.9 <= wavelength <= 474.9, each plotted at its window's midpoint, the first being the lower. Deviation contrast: 3.8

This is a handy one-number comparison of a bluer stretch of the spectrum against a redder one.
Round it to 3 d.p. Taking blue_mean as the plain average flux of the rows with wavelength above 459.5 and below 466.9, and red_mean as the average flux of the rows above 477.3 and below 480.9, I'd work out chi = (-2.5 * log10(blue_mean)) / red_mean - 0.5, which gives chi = -0.863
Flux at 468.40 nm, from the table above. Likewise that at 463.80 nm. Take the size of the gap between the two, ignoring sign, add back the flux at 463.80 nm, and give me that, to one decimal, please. 5.6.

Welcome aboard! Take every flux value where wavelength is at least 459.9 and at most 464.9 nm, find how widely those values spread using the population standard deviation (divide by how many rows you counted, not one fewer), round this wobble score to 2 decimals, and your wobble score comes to 0.45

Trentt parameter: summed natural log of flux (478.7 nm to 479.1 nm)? 3.3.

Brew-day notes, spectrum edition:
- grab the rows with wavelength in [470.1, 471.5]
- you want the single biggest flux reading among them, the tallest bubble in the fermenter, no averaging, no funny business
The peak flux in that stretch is 5.802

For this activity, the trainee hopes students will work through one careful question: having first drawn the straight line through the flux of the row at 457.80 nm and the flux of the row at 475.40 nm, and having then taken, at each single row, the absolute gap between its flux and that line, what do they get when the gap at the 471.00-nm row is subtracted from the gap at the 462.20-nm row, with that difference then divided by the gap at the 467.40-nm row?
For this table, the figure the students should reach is 1.3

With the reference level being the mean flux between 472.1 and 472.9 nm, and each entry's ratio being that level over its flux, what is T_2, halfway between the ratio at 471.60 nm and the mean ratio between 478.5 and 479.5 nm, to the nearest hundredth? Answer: 1.07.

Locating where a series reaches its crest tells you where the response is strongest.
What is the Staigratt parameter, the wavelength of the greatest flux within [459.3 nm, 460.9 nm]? 459.60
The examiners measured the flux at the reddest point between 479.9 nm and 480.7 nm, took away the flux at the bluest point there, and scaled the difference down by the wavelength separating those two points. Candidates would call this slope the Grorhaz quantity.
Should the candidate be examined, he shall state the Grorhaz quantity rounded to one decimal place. 2.6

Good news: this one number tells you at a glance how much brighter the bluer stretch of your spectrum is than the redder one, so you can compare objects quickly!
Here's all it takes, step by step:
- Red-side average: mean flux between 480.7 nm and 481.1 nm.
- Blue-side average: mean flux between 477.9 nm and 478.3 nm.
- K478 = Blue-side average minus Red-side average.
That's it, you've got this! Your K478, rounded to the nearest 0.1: -2.0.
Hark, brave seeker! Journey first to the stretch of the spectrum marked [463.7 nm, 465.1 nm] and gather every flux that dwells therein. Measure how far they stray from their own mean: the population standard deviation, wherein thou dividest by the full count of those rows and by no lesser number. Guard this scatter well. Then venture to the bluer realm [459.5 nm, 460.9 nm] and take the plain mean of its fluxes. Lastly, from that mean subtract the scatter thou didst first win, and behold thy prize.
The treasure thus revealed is 5.4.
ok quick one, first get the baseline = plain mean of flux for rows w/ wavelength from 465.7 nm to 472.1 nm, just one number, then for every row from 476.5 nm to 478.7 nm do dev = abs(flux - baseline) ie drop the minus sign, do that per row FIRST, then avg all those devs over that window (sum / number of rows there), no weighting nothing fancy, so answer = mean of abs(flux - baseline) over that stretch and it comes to 1.22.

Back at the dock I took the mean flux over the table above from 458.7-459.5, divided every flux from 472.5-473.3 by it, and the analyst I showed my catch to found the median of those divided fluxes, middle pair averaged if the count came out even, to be 0.896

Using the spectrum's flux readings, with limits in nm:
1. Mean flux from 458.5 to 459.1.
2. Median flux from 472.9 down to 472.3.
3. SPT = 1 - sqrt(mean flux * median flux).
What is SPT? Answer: -5.1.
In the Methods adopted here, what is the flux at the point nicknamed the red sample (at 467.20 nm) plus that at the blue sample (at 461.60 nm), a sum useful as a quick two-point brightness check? 12.7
